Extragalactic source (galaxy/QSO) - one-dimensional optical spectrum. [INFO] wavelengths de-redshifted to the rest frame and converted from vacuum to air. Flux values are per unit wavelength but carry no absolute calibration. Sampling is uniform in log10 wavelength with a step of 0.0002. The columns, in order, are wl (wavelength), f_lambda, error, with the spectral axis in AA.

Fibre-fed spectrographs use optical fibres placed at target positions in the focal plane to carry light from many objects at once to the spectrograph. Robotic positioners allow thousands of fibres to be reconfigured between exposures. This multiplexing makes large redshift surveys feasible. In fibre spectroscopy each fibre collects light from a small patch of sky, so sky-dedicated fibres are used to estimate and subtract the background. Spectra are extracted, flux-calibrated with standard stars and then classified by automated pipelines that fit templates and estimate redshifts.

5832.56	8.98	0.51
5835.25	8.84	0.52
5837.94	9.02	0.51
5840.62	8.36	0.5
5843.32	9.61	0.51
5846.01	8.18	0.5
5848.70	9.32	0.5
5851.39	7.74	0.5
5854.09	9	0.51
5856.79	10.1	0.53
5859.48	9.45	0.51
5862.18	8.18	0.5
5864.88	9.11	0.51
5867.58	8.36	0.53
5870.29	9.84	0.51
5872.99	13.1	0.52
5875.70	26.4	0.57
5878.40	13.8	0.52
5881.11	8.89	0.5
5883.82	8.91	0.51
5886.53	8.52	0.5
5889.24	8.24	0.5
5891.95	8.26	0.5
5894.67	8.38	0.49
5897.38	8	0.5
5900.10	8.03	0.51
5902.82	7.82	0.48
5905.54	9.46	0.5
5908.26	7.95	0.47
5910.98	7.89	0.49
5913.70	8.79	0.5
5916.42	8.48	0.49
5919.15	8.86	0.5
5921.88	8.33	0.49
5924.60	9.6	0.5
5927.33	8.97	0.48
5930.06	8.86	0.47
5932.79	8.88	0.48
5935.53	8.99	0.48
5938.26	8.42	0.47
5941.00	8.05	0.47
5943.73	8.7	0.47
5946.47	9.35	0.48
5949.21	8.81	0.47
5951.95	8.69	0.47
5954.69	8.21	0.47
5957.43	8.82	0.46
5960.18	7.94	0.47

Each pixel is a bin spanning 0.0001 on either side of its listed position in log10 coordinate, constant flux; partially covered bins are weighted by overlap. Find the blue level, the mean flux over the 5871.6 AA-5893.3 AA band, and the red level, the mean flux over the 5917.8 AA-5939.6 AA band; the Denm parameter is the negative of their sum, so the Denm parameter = -20.9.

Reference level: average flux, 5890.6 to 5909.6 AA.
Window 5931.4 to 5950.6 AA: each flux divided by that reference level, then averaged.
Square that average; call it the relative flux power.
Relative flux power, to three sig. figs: 1.12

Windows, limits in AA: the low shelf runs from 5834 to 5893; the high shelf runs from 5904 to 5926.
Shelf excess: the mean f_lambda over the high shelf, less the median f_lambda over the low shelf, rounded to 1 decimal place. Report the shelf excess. -0.3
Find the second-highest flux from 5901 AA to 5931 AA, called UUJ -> 9.46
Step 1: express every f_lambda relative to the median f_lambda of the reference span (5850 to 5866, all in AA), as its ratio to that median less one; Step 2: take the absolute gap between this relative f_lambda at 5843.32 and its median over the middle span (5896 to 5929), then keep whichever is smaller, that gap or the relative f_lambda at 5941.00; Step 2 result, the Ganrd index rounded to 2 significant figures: -0.11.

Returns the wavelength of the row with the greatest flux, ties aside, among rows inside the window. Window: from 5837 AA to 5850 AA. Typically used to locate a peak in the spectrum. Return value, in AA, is 5843.32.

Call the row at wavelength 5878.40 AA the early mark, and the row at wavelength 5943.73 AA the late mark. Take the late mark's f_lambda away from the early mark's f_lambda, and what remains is 5.1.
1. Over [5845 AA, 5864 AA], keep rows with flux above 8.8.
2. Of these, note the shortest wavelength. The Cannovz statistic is 5848.70 AA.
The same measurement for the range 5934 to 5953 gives 5935.53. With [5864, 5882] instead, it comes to 5864.88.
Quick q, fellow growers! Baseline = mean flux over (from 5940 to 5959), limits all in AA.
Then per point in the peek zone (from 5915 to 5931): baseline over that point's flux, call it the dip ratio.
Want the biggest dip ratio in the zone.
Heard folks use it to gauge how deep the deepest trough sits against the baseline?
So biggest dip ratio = 1.04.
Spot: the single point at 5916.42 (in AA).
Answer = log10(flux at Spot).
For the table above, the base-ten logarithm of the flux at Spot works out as 0.928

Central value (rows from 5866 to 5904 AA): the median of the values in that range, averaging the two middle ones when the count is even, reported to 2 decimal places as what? 8.45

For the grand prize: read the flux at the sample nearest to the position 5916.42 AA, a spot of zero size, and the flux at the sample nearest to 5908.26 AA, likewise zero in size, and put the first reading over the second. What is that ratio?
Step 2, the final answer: 1.07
